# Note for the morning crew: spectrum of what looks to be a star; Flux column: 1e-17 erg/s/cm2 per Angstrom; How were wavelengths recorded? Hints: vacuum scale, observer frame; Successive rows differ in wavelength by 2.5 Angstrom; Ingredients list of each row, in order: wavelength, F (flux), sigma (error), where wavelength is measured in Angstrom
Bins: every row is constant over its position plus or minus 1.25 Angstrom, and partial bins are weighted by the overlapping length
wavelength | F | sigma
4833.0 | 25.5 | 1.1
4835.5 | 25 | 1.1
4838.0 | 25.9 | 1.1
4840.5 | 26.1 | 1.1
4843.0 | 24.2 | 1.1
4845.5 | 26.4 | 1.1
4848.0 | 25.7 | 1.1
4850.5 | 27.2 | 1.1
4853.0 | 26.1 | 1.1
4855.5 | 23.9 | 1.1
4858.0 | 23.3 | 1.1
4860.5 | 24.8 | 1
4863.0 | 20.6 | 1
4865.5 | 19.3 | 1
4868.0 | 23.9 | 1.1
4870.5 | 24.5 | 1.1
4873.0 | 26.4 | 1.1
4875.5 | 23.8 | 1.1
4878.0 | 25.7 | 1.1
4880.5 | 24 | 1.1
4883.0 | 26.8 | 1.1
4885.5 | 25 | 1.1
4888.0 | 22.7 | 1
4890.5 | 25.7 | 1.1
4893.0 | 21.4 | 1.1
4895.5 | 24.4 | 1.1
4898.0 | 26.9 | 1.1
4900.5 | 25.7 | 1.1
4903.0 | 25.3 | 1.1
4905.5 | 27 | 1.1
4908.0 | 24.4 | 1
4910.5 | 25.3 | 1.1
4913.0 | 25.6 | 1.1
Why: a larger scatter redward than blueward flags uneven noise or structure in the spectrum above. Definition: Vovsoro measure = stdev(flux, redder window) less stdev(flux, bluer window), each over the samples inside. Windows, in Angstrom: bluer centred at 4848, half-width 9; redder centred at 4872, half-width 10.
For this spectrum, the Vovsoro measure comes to 1.2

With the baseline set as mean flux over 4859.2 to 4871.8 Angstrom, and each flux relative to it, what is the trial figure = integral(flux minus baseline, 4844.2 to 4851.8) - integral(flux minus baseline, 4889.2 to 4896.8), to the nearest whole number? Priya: 20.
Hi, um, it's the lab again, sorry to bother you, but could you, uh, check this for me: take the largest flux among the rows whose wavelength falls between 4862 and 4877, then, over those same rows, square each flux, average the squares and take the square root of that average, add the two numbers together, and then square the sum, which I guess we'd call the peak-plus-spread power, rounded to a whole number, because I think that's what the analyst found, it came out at 2461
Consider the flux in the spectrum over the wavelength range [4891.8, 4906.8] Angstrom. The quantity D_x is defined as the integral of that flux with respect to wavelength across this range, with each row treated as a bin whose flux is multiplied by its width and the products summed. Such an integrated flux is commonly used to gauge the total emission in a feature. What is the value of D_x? 377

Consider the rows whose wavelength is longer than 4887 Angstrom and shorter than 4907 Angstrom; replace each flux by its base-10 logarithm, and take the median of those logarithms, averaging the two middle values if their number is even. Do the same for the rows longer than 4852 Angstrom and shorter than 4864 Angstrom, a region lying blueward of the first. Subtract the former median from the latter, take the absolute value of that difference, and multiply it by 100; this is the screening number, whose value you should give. 2.8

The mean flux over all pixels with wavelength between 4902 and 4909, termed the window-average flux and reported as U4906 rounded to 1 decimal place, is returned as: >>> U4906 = 25.6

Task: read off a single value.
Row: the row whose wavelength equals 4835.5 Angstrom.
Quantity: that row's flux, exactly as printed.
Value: 25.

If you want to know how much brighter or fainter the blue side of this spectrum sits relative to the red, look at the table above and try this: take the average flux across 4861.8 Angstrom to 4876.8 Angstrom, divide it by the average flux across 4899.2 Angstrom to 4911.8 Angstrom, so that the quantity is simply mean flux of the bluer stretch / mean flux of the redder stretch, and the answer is 0.904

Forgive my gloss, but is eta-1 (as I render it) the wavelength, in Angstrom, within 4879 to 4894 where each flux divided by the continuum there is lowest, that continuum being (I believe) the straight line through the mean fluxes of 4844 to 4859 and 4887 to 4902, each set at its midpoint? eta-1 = 4893.0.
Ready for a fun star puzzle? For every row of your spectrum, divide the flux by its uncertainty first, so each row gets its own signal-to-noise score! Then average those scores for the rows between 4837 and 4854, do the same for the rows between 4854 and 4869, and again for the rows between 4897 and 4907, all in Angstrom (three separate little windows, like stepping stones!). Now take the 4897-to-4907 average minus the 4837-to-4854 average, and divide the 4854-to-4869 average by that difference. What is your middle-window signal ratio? 84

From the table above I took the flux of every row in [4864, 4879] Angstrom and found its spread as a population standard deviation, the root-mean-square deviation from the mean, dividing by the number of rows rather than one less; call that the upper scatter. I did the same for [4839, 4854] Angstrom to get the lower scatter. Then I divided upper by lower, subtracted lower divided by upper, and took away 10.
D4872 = -7.9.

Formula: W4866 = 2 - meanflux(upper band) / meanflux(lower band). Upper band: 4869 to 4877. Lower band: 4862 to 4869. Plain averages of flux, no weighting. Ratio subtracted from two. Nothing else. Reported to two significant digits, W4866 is 0.83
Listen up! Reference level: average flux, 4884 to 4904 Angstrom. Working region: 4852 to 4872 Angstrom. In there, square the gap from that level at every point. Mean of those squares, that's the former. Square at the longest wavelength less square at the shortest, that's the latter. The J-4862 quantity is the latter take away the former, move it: -8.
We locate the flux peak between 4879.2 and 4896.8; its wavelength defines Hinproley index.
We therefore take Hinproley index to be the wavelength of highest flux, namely 4883.0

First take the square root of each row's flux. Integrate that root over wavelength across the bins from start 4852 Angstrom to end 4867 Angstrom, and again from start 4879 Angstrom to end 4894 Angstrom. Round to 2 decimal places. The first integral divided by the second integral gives 0.97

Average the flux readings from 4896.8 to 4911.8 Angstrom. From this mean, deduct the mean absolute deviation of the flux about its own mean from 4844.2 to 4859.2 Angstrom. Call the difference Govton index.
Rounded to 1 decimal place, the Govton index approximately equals 24.5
